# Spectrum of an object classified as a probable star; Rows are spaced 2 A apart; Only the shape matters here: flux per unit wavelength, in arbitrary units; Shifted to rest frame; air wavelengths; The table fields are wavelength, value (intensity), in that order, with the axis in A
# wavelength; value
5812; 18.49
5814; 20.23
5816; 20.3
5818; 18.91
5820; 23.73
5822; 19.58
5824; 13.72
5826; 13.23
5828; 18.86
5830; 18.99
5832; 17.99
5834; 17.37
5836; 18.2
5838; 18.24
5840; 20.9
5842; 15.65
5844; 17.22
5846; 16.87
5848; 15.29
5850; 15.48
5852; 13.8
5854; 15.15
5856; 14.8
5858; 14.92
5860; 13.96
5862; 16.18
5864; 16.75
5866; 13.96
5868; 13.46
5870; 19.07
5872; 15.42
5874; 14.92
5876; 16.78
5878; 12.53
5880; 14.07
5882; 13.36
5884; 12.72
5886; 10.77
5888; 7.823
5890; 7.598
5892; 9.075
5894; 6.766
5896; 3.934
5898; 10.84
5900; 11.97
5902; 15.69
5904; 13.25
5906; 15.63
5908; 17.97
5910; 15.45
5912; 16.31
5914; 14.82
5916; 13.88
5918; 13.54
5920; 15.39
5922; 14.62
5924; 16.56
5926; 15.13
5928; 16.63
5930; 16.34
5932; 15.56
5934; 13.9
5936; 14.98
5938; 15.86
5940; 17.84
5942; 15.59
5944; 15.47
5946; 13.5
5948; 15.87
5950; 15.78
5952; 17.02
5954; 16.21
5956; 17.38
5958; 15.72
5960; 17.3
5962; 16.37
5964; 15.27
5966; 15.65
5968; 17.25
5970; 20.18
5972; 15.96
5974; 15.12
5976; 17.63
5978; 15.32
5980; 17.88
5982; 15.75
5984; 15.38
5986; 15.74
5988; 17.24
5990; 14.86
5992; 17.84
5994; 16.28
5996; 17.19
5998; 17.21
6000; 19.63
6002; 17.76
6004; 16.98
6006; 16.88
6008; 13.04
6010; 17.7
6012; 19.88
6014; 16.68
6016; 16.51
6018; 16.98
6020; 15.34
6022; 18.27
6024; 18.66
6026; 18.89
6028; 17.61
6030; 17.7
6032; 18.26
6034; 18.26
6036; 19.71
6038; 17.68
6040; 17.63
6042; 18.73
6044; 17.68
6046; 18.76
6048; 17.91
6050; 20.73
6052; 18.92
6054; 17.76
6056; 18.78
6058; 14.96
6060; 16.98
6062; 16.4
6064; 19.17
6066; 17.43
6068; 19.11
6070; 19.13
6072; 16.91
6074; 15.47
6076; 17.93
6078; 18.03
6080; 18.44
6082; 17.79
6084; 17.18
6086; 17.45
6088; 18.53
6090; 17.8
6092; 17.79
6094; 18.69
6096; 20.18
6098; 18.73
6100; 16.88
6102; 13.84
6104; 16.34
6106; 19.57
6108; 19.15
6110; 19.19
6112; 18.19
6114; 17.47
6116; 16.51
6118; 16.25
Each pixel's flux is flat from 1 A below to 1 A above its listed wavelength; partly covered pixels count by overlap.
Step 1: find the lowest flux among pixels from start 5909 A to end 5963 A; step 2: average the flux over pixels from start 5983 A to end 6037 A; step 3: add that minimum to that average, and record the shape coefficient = 30.8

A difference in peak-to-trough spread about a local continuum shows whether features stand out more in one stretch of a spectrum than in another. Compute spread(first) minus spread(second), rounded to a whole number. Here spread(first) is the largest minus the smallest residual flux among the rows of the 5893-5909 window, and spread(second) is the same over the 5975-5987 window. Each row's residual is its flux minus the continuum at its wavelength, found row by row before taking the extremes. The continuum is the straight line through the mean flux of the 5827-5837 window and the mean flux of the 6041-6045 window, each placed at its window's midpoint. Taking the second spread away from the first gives 11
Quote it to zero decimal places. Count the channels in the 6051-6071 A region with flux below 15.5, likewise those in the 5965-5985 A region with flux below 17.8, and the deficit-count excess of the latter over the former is 7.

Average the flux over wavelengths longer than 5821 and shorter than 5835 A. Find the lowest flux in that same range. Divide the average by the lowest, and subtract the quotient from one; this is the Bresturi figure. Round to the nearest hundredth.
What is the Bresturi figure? -0.29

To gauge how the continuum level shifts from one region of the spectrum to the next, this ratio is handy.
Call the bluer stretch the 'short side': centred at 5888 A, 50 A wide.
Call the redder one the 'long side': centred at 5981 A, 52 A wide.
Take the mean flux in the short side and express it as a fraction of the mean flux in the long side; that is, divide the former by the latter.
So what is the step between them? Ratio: 0.78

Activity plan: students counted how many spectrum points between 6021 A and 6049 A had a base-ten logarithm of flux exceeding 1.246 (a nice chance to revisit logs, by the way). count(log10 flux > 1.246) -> 13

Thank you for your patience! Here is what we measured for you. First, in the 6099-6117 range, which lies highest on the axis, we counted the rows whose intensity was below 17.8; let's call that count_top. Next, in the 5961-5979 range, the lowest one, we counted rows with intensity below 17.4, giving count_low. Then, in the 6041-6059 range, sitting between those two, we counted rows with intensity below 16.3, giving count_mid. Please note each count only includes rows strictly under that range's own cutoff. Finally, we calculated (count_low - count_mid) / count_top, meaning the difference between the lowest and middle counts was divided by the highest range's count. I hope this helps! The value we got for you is 1.2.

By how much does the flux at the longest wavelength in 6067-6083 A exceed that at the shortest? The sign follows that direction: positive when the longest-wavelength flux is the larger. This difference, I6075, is -1.3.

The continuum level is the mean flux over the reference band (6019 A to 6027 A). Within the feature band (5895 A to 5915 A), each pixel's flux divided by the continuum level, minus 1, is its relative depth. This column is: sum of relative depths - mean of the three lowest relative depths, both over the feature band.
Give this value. -1.9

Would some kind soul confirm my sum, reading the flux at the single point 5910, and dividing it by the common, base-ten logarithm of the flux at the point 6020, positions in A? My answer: 13.0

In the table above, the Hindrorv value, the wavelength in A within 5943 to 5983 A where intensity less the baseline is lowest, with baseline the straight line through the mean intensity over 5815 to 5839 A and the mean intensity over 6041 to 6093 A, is 5946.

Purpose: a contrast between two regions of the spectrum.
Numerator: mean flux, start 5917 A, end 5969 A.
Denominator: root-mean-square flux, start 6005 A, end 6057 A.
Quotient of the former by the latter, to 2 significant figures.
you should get 0.88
